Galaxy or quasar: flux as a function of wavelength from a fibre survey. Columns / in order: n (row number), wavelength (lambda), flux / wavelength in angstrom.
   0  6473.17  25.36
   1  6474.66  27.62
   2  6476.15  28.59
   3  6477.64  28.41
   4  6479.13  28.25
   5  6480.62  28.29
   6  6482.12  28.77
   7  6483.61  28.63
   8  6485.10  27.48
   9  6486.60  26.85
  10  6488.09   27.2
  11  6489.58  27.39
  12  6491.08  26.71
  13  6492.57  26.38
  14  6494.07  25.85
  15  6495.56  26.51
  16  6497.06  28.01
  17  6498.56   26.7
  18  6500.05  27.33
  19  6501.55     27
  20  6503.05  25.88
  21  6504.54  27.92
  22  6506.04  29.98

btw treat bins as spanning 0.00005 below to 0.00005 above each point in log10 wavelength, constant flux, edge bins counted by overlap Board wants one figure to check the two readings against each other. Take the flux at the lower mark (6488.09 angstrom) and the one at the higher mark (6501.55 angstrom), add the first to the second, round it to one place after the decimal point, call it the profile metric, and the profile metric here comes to 54.2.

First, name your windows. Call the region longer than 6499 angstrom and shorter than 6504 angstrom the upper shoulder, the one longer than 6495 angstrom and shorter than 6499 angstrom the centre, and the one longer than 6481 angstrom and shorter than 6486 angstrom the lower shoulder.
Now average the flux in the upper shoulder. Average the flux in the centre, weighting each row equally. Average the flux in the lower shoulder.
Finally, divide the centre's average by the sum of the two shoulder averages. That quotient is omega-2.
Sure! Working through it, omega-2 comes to 0.4920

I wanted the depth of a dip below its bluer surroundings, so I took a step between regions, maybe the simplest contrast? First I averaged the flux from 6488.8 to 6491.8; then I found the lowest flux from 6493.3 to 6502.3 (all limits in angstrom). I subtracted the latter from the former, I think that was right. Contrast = 1.2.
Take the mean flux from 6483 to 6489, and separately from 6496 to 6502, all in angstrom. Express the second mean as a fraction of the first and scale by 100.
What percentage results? 99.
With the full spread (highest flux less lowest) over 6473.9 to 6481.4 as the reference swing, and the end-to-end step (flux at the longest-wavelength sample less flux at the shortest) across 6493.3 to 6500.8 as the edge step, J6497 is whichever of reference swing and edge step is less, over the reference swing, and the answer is 1.0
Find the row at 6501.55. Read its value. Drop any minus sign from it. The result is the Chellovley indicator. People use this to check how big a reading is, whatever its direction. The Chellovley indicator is 27.0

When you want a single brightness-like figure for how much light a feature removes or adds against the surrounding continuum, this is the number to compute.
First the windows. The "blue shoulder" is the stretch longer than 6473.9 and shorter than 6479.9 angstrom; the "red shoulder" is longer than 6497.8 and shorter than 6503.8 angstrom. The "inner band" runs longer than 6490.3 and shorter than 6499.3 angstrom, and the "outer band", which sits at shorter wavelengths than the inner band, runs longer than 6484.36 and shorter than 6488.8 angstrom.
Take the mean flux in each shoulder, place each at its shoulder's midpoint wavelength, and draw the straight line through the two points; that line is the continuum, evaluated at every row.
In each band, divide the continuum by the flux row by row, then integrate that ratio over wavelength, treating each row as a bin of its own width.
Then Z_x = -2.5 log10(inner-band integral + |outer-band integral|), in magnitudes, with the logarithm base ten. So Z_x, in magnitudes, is -2.84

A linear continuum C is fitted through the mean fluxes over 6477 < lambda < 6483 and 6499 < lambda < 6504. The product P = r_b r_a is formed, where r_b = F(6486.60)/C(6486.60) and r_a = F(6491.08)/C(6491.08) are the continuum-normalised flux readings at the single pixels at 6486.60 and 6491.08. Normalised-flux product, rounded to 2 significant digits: 0.93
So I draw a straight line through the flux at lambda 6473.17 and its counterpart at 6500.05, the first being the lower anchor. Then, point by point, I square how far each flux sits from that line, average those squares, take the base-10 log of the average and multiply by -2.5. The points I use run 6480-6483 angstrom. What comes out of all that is -2.1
